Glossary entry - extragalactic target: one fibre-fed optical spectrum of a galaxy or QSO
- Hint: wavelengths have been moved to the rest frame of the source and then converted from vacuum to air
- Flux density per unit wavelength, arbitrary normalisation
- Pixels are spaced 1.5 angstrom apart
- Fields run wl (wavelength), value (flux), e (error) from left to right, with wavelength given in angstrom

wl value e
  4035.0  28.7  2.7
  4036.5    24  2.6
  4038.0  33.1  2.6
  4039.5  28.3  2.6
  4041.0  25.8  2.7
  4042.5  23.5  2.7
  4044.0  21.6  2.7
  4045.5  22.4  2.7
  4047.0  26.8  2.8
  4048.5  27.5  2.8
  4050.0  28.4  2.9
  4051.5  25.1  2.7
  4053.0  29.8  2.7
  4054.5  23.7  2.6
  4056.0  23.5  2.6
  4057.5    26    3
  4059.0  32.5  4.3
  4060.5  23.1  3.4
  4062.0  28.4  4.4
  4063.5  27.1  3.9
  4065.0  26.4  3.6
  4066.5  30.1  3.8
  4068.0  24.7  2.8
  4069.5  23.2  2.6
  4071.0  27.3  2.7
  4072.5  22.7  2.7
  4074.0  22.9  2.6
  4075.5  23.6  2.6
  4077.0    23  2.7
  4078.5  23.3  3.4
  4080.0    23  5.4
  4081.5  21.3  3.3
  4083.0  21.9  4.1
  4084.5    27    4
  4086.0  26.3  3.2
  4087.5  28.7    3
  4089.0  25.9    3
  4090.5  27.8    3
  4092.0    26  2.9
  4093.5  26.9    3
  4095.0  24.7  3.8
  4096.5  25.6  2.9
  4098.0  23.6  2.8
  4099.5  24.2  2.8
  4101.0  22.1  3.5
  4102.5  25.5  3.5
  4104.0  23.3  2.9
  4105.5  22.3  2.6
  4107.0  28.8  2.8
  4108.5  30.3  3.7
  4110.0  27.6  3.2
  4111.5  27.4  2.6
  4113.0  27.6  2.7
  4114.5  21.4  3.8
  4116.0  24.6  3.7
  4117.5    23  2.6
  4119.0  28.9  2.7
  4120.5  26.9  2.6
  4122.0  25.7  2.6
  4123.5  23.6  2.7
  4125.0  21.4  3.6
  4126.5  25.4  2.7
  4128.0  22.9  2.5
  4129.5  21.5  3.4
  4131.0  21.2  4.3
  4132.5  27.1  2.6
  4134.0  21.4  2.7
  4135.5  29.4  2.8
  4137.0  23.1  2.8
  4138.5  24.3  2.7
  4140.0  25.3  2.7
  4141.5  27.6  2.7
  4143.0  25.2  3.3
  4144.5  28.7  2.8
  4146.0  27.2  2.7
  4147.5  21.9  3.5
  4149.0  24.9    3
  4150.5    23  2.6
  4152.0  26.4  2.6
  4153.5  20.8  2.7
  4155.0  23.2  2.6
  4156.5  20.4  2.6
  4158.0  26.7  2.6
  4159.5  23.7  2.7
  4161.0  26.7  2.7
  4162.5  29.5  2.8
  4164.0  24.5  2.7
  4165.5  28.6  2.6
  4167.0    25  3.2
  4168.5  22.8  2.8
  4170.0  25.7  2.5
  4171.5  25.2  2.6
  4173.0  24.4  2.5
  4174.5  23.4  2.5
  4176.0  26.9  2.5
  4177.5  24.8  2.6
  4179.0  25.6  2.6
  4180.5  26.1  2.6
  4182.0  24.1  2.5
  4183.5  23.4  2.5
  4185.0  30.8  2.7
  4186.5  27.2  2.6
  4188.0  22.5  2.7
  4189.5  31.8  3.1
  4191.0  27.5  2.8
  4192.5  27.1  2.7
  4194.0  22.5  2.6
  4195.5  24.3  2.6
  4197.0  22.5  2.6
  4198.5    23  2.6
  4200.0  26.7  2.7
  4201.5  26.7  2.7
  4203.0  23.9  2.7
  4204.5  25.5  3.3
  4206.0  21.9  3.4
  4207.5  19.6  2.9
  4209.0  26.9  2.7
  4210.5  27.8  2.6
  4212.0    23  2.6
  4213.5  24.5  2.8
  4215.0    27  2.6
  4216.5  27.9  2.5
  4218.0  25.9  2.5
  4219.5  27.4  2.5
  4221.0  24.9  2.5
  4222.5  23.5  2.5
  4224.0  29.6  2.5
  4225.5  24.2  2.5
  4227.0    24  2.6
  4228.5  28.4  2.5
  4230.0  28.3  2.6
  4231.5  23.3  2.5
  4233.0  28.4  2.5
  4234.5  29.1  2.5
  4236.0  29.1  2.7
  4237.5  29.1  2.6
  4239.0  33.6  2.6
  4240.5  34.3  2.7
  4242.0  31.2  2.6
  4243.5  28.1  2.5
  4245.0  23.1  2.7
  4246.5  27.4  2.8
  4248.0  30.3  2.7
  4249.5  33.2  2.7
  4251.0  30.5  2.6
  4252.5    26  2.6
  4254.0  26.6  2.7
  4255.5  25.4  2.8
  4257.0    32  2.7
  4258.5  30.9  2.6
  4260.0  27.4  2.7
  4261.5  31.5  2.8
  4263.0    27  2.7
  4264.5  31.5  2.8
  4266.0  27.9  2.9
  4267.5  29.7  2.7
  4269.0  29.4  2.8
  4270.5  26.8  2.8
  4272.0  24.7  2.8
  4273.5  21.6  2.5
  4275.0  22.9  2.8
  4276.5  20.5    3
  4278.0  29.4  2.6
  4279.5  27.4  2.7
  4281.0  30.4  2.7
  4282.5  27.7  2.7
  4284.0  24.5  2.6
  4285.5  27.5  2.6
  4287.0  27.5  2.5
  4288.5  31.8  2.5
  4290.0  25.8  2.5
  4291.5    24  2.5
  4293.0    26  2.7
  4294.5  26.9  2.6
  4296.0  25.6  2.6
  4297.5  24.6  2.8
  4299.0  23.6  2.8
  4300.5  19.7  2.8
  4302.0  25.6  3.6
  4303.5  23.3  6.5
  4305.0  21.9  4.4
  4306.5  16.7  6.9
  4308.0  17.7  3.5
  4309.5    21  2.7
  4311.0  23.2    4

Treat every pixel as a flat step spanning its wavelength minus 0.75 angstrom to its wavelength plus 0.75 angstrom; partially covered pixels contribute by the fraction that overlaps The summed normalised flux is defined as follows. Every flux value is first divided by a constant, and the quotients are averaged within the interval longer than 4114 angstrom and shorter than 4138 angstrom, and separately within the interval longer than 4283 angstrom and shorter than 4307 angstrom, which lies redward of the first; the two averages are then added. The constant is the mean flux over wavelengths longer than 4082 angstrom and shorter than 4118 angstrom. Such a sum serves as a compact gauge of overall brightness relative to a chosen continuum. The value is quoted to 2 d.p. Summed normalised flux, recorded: 1.92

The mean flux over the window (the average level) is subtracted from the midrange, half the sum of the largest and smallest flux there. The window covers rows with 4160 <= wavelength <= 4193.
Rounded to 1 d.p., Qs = 1.1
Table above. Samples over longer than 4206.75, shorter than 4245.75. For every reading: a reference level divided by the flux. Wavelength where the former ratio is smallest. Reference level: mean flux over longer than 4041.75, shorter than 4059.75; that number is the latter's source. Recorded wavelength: 4240.5 angstrom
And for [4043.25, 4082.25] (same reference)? 4059.0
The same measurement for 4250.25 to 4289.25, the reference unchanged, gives 4257.0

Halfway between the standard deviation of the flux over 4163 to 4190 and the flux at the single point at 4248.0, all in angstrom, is 16.4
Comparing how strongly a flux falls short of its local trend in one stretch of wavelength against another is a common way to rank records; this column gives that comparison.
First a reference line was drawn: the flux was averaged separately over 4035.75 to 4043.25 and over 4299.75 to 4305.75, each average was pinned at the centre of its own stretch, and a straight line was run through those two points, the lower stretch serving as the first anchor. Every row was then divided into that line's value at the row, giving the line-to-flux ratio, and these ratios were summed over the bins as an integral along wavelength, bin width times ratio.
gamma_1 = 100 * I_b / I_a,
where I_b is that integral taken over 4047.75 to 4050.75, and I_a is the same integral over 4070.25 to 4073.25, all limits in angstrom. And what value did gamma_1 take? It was 90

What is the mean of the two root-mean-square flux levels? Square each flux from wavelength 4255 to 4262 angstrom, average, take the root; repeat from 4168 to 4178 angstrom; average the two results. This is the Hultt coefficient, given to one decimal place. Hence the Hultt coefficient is 27.2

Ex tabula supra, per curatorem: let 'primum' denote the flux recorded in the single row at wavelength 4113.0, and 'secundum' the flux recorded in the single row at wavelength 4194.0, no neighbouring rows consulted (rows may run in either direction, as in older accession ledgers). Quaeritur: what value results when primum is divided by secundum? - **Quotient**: 1.23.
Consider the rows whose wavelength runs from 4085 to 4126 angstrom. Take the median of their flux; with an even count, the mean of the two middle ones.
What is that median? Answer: 25.7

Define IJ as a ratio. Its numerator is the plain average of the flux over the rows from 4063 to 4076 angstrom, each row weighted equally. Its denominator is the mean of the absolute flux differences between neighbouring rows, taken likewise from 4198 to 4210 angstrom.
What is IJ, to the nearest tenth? 8.3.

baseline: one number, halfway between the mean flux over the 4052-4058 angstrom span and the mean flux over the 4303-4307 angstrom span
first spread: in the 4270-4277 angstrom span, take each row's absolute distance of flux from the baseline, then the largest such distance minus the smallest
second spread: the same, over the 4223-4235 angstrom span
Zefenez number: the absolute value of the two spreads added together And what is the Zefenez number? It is 9.6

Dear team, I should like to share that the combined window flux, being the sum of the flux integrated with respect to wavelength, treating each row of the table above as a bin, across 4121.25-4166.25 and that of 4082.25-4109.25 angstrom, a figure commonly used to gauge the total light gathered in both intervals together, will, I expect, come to 1803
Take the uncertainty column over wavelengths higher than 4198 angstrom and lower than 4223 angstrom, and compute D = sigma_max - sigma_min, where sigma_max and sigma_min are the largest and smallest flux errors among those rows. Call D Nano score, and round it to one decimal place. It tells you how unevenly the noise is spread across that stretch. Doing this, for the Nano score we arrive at 0.9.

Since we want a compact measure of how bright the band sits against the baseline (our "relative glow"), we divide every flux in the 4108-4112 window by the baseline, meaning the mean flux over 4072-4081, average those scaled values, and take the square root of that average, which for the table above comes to 1.11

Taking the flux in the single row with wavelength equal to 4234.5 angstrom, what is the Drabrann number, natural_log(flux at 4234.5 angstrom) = 3.37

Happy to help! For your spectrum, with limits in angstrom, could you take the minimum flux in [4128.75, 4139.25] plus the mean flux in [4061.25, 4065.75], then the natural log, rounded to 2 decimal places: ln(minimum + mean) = 3.88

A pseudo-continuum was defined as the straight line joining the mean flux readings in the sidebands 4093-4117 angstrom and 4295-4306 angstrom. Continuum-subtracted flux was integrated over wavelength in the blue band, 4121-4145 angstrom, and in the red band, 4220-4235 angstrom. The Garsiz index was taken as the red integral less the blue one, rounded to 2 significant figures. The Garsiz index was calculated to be 44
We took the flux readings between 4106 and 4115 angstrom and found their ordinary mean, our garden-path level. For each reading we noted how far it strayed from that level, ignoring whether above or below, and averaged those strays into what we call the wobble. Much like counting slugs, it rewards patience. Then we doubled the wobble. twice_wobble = 3.9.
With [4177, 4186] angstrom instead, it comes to 3.5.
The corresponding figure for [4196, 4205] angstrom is 3.2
